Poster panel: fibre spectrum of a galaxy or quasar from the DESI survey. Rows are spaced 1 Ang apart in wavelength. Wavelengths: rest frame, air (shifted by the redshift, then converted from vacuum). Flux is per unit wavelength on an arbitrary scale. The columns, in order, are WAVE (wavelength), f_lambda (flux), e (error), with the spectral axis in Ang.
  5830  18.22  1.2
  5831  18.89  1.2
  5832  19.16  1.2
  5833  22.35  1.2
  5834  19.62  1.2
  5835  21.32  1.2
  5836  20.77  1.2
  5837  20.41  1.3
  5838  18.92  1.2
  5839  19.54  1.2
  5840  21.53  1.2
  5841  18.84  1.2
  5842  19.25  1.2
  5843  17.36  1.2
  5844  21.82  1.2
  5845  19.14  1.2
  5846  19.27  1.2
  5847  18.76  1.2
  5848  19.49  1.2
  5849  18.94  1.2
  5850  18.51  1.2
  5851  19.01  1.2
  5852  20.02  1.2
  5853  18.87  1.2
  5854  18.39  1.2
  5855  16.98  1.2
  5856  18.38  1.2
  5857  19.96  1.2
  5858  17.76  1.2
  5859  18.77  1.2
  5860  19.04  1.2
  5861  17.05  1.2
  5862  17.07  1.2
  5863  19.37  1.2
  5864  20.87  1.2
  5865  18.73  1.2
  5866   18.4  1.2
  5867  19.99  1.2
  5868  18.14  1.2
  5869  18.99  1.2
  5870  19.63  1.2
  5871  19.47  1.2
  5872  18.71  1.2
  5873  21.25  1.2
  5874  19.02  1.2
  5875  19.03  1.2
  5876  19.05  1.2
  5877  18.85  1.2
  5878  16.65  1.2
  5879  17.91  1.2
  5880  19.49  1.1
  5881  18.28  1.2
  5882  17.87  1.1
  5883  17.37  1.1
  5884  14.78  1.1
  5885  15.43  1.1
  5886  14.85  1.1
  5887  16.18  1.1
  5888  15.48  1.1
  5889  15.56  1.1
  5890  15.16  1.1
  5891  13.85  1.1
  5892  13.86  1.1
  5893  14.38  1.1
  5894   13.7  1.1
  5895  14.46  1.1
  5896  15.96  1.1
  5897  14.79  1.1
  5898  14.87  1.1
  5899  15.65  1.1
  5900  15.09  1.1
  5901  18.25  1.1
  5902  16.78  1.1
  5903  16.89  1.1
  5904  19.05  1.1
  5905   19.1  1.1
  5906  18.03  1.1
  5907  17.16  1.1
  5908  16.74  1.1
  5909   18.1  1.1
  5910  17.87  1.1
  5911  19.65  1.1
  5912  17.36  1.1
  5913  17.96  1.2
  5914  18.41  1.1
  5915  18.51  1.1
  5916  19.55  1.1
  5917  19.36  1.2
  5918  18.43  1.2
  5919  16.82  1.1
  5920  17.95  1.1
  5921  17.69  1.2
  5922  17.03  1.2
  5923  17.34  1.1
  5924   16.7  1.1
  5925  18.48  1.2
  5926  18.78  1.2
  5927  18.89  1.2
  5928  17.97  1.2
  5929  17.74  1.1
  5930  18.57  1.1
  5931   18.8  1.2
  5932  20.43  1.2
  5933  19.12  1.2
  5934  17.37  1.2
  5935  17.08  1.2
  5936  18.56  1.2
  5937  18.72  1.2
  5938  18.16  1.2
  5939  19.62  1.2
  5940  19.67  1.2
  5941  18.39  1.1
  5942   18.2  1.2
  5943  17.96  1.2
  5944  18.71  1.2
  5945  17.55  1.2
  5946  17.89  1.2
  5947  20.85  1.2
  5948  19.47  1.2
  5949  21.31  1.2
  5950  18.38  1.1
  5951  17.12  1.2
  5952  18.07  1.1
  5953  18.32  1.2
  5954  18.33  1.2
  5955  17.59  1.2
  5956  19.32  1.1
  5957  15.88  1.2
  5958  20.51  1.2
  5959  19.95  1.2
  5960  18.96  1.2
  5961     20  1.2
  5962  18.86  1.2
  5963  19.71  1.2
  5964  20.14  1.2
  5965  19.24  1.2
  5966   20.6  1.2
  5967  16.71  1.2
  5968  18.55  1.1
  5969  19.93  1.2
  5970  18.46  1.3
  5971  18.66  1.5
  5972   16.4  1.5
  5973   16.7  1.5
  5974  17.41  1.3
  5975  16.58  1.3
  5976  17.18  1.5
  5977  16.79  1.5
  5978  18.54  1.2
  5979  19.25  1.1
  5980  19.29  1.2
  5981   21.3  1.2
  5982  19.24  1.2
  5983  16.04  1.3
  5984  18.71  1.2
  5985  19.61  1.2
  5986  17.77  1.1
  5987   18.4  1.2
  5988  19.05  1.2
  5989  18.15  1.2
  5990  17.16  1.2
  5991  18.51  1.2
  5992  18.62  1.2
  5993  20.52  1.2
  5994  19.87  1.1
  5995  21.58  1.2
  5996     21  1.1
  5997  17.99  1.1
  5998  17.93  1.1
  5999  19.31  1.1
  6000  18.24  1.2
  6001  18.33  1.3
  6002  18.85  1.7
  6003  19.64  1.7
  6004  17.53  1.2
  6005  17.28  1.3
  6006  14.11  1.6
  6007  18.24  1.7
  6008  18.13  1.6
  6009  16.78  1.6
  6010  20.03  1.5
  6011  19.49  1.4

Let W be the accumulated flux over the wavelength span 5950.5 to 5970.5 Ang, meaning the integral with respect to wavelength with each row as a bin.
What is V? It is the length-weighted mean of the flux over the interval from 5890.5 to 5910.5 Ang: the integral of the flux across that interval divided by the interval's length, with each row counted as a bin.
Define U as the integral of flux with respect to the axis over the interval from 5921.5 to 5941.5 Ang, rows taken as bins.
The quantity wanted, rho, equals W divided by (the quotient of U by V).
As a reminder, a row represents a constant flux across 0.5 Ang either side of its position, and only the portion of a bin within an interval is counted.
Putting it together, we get 16.6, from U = 367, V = 16.2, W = 376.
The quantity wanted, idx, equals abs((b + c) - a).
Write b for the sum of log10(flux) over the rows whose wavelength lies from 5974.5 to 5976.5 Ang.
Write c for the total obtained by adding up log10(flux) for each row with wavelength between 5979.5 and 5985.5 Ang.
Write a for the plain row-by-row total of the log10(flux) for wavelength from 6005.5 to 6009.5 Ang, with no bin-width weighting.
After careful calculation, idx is 5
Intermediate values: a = 4.89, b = 2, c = 7.7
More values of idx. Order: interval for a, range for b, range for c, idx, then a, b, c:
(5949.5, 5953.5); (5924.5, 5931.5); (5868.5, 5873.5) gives 10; 5.02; 9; 6.5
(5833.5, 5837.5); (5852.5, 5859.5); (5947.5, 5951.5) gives 9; 5.25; 9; 5.1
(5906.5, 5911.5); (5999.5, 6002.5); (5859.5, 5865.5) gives 5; 6.26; 4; 7.6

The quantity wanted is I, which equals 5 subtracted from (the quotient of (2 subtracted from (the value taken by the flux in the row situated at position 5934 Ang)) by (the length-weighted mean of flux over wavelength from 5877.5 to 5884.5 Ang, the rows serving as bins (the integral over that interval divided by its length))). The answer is -4.12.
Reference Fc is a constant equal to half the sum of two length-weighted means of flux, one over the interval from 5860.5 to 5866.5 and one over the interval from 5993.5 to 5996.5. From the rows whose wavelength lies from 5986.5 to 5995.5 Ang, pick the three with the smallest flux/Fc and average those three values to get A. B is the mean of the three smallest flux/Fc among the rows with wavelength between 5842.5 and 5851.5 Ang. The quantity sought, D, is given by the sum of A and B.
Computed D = 1.83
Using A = 0.909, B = 0.924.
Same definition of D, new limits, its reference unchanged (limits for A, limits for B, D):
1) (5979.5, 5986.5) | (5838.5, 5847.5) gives 1.82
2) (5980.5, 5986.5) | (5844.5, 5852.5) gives 1.84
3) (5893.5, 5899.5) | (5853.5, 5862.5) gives 1.59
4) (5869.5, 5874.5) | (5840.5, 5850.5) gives 1.89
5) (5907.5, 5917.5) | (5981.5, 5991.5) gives 1.74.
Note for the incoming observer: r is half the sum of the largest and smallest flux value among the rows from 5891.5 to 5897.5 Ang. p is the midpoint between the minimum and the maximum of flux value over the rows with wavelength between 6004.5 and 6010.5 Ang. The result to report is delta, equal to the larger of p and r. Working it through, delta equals 17.1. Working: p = 17.1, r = 15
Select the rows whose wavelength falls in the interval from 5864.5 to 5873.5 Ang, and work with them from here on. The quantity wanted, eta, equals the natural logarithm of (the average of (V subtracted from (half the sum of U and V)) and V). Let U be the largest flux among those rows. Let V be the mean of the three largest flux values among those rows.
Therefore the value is 2.34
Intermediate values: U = 21.25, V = 20.3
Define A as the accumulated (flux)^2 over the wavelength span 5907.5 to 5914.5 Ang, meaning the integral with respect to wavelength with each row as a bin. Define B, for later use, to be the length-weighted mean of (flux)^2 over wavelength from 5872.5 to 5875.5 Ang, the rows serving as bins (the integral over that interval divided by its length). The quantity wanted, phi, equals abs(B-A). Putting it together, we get 1884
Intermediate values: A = 2276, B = 392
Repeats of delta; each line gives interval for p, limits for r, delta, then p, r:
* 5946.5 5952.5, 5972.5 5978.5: 19.2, 19.2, 18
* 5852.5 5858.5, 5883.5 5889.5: 18.5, 18.5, 15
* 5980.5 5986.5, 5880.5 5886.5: 18.7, 18.7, 17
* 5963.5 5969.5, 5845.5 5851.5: 19.0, 18.7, 19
